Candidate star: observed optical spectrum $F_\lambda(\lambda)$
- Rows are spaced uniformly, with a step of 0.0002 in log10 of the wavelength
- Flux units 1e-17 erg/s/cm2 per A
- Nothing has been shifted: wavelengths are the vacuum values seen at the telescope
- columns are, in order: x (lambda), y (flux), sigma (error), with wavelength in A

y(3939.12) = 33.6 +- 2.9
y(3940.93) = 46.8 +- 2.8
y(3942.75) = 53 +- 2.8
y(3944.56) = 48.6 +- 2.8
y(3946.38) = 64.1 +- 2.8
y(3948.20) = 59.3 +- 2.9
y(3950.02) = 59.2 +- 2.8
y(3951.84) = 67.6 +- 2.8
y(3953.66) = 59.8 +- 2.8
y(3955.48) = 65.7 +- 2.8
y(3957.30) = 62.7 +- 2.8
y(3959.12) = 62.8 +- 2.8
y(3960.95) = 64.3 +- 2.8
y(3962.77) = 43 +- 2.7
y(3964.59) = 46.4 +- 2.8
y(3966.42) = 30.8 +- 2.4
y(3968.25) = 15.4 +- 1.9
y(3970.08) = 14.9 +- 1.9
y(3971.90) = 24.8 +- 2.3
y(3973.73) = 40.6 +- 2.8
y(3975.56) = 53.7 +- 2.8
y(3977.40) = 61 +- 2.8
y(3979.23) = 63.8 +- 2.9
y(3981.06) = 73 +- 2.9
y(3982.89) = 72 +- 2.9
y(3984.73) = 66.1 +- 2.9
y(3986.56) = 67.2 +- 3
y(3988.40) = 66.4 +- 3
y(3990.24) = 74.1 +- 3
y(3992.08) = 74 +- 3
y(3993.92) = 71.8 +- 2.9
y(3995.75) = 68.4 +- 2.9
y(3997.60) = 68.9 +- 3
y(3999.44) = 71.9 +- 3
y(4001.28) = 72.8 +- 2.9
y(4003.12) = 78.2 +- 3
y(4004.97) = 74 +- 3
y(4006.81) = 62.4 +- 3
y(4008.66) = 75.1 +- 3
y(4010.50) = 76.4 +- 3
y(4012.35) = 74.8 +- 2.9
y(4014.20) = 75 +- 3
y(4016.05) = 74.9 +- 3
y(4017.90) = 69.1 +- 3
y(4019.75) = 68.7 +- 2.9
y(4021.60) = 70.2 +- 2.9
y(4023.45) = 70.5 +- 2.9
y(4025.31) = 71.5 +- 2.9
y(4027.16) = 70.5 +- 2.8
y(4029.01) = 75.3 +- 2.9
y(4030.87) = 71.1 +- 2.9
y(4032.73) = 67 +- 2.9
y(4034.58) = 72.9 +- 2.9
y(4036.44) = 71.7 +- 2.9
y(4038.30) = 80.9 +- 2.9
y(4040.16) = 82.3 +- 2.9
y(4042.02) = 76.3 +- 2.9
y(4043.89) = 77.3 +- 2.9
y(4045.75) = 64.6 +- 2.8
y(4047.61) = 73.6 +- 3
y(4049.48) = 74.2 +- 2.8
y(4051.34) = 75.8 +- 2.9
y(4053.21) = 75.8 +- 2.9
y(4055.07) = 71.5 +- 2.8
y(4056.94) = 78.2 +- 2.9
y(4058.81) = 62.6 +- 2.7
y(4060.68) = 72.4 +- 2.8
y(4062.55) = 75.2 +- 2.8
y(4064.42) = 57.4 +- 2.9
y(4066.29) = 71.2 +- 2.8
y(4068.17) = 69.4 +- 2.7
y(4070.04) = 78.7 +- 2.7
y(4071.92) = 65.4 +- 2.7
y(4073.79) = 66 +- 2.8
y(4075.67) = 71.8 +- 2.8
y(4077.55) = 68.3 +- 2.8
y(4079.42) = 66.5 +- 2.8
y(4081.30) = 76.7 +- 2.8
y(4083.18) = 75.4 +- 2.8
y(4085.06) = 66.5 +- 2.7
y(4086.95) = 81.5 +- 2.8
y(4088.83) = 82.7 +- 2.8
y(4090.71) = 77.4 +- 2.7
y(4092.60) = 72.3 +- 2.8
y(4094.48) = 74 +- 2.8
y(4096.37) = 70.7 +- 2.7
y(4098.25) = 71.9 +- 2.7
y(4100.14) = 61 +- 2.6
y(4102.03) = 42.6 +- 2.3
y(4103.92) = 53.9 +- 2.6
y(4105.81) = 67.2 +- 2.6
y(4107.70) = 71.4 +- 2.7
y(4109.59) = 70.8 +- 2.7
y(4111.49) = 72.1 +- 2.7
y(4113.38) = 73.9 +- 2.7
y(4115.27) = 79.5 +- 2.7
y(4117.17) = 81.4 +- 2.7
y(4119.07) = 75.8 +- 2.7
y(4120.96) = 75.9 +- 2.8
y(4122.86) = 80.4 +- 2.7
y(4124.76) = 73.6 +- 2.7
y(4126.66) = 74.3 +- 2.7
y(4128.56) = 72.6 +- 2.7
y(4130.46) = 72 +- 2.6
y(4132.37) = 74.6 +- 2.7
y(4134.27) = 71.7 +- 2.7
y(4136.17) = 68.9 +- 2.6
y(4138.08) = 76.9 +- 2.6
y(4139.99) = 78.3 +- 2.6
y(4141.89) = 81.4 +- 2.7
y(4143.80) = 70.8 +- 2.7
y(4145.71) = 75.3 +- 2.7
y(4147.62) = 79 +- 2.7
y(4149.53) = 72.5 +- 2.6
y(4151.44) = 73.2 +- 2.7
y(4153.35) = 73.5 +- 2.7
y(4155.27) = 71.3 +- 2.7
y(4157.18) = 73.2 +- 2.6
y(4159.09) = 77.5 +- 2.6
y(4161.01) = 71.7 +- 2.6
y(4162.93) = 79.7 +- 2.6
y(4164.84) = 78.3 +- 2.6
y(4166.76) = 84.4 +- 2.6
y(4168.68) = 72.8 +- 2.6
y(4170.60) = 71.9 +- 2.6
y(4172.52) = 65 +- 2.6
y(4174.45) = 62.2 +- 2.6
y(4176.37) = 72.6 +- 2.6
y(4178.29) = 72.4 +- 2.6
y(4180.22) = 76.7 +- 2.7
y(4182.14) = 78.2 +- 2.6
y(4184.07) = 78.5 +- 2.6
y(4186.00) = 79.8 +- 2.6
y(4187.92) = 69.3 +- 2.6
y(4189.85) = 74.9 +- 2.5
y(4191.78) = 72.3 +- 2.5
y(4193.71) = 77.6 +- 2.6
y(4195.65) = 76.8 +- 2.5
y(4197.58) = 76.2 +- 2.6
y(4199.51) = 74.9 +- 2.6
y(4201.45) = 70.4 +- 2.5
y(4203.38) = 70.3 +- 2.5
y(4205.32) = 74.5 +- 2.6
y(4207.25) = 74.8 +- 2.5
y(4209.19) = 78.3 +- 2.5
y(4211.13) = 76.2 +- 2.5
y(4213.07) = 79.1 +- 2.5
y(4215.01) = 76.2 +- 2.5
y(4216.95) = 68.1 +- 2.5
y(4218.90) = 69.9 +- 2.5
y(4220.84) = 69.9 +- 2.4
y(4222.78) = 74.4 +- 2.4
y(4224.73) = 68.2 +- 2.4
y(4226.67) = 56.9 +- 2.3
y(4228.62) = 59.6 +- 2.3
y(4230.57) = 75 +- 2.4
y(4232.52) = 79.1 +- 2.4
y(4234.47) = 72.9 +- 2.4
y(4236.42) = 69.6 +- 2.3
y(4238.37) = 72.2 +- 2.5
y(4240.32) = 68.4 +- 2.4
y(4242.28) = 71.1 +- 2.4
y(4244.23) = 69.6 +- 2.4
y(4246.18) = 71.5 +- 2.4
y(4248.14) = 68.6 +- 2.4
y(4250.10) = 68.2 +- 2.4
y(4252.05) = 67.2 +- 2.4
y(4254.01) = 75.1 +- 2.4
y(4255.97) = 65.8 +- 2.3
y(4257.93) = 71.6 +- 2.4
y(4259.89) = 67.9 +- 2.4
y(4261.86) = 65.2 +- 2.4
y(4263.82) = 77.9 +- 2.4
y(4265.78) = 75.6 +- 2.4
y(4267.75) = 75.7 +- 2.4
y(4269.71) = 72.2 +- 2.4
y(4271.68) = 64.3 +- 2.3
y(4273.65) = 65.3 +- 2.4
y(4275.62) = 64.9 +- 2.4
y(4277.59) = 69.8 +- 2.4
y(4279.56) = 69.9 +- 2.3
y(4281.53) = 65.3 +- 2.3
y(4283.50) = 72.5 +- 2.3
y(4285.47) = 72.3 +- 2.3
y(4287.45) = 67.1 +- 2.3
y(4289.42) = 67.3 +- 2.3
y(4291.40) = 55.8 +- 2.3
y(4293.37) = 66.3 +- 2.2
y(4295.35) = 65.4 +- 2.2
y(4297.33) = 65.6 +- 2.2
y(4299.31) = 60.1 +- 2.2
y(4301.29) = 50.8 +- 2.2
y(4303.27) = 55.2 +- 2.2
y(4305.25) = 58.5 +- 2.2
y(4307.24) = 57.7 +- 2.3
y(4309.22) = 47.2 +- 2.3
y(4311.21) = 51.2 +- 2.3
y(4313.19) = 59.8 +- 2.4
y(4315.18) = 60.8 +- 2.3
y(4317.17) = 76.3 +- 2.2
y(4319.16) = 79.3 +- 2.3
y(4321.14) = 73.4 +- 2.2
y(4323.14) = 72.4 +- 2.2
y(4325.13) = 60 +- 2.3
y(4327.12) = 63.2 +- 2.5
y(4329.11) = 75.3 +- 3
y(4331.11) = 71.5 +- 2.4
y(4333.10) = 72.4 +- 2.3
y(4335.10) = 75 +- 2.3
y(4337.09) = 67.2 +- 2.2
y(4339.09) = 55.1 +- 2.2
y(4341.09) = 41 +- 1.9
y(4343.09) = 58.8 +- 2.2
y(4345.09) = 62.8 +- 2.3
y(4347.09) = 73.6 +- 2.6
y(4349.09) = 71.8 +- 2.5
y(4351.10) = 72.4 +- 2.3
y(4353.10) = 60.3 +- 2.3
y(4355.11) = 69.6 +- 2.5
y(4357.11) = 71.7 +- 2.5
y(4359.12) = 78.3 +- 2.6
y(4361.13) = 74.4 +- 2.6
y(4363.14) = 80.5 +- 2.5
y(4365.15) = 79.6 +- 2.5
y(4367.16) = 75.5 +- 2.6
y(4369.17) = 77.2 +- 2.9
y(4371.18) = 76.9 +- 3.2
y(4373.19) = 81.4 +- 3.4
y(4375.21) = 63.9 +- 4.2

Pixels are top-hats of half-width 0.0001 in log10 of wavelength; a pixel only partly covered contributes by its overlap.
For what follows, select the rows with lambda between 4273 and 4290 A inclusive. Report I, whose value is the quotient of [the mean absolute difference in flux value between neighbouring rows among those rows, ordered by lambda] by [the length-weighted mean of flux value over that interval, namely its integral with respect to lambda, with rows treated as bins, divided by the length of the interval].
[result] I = 0.042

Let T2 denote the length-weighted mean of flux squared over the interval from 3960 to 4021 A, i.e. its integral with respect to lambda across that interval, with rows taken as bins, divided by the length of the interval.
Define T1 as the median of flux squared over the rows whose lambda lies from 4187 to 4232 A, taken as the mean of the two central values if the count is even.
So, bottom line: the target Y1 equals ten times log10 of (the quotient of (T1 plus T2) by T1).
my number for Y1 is 2.4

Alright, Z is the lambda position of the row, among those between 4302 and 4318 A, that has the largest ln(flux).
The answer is 4317.17 A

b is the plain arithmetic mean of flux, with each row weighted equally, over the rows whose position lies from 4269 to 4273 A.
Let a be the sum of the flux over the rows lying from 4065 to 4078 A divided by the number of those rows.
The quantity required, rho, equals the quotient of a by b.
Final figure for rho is 1.03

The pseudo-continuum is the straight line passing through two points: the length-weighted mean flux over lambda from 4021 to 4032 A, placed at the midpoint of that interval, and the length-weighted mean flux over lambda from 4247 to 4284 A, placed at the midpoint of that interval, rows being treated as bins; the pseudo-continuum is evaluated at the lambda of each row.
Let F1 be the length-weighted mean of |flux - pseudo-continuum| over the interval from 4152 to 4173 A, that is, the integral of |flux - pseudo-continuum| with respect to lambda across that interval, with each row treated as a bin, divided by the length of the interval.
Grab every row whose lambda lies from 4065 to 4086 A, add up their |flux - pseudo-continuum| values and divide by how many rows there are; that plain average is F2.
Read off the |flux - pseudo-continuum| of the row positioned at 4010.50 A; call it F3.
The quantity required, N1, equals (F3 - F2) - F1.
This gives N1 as -4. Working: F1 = 5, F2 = 4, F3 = 4.8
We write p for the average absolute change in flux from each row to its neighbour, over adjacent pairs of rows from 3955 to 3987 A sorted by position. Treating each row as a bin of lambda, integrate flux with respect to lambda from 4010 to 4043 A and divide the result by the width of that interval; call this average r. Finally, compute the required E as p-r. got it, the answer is -66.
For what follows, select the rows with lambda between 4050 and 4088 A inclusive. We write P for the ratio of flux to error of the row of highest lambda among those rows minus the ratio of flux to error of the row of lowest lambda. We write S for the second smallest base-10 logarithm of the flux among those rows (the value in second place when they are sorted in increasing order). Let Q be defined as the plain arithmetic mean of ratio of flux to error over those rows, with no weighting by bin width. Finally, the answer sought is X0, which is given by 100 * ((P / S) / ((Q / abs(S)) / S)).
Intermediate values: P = 3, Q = 25.5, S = 1.80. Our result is 21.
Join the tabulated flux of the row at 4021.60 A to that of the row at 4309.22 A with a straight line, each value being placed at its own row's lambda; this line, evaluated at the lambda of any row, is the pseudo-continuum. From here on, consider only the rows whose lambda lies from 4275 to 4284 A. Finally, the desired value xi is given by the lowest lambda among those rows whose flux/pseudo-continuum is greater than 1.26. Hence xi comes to 4275.62 A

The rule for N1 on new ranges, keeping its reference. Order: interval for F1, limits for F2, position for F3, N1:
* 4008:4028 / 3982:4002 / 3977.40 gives 6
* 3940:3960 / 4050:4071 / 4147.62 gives -9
